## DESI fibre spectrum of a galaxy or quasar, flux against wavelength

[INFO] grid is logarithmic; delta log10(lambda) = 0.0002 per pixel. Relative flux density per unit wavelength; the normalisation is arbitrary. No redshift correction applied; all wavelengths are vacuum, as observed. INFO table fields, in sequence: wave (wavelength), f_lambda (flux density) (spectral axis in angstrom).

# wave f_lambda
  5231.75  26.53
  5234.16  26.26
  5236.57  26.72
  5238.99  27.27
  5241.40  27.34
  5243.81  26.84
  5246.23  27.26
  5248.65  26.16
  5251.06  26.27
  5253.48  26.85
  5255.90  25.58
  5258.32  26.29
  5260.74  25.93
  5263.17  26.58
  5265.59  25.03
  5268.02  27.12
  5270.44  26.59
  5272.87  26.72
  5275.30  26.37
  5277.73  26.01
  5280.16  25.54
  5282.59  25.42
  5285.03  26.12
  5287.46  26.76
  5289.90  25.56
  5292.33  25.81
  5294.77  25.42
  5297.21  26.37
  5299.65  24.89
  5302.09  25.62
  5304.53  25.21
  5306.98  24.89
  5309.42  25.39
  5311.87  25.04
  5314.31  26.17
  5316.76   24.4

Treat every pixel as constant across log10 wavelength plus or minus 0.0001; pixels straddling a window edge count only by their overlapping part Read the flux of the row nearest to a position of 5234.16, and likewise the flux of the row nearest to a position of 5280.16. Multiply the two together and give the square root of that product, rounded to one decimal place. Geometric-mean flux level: 25.9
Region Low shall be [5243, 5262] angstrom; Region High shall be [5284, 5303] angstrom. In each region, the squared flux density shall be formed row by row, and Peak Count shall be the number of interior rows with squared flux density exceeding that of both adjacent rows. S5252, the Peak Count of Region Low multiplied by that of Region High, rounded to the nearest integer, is 9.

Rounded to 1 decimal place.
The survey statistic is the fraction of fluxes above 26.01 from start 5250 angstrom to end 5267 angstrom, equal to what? 0.6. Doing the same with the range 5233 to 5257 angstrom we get 0.9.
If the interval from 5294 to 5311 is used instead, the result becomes 0.1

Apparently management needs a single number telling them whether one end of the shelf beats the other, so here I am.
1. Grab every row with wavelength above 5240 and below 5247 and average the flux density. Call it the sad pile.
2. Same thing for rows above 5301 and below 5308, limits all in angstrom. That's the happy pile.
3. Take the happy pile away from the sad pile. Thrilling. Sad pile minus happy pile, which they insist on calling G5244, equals 1.9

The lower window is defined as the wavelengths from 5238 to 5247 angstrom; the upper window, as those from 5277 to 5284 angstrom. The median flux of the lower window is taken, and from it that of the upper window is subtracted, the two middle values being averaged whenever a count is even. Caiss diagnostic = 1.7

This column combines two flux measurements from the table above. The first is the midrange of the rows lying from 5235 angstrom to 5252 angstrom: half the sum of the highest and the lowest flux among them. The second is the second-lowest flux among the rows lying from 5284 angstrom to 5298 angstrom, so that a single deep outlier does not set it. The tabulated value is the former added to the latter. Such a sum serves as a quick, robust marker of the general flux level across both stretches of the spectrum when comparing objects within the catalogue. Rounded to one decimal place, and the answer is 52.3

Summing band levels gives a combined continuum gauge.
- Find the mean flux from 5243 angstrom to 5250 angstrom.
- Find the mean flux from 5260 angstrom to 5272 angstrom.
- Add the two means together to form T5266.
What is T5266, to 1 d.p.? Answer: 53.0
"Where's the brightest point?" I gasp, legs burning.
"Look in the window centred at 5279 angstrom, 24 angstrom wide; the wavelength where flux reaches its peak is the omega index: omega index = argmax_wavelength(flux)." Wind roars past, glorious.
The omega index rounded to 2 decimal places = 5268.02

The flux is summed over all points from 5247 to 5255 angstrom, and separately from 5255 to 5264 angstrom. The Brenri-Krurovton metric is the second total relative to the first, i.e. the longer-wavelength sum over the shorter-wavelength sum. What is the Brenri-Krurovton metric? 1.3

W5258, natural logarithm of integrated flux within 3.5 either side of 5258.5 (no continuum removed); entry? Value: 5.2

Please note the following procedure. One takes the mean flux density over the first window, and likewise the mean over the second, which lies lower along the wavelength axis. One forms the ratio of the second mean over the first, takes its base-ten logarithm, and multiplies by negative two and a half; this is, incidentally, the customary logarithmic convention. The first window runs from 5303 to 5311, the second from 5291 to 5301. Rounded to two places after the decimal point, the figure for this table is -0.02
